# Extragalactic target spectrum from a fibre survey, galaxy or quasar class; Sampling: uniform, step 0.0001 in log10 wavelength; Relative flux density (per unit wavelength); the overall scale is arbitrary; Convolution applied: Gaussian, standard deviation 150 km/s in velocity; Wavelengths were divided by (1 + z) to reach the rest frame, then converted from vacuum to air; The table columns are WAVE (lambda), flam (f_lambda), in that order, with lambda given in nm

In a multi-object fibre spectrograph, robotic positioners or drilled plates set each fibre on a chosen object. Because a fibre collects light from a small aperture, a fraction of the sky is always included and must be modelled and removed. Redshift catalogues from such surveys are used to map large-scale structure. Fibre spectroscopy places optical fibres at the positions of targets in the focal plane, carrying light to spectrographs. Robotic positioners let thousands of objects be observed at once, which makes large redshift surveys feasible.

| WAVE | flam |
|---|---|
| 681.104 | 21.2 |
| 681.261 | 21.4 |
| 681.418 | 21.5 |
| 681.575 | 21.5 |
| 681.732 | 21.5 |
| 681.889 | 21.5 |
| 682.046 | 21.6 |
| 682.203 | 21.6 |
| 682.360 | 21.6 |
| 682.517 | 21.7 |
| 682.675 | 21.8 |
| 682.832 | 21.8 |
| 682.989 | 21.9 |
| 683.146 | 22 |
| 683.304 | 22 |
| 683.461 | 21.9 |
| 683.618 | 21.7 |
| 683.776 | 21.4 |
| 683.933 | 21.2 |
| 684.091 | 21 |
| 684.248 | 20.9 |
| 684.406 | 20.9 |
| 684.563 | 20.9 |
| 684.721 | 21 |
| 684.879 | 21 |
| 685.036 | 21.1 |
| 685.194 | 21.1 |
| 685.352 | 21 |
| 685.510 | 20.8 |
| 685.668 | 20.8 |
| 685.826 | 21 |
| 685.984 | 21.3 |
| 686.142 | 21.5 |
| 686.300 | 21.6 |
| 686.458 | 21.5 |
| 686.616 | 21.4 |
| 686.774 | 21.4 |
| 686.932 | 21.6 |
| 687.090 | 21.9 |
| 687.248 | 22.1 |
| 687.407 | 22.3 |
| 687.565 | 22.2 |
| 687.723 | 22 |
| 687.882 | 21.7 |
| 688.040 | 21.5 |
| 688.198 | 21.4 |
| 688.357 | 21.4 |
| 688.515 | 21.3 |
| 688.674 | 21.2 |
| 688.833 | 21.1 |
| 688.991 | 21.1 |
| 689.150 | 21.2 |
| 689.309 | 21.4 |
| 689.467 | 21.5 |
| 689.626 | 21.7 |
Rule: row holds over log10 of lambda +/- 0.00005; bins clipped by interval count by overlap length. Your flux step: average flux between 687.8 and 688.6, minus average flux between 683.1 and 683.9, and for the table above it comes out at -0.3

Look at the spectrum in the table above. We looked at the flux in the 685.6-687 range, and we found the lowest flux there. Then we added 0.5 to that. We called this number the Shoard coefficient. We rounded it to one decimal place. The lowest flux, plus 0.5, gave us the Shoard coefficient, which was 21.3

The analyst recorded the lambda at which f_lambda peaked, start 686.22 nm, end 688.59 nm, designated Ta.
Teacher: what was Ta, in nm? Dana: 687.407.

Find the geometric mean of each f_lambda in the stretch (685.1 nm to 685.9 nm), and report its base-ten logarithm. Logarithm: 1.32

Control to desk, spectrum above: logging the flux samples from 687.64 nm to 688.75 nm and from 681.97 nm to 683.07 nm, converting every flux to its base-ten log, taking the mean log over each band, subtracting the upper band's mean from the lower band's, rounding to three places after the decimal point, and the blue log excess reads 0.004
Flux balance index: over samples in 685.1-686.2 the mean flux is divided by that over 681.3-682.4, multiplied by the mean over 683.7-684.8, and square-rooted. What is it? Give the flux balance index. 4.54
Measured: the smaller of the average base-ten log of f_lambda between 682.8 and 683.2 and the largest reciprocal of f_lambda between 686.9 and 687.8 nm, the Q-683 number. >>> 0.0463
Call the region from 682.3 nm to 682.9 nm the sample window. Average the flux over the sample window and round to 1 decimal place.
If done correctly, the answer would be 21.7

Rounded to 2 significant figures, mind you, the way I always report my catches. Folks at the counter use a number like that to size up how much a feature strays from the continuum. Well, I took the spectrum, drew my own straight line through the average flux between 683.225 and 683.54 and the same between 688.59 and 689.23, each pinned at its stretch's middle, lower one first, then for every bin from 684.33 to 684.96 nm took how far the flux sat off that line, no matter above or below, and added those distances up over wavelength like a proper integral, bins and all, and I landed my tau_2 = 0.52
